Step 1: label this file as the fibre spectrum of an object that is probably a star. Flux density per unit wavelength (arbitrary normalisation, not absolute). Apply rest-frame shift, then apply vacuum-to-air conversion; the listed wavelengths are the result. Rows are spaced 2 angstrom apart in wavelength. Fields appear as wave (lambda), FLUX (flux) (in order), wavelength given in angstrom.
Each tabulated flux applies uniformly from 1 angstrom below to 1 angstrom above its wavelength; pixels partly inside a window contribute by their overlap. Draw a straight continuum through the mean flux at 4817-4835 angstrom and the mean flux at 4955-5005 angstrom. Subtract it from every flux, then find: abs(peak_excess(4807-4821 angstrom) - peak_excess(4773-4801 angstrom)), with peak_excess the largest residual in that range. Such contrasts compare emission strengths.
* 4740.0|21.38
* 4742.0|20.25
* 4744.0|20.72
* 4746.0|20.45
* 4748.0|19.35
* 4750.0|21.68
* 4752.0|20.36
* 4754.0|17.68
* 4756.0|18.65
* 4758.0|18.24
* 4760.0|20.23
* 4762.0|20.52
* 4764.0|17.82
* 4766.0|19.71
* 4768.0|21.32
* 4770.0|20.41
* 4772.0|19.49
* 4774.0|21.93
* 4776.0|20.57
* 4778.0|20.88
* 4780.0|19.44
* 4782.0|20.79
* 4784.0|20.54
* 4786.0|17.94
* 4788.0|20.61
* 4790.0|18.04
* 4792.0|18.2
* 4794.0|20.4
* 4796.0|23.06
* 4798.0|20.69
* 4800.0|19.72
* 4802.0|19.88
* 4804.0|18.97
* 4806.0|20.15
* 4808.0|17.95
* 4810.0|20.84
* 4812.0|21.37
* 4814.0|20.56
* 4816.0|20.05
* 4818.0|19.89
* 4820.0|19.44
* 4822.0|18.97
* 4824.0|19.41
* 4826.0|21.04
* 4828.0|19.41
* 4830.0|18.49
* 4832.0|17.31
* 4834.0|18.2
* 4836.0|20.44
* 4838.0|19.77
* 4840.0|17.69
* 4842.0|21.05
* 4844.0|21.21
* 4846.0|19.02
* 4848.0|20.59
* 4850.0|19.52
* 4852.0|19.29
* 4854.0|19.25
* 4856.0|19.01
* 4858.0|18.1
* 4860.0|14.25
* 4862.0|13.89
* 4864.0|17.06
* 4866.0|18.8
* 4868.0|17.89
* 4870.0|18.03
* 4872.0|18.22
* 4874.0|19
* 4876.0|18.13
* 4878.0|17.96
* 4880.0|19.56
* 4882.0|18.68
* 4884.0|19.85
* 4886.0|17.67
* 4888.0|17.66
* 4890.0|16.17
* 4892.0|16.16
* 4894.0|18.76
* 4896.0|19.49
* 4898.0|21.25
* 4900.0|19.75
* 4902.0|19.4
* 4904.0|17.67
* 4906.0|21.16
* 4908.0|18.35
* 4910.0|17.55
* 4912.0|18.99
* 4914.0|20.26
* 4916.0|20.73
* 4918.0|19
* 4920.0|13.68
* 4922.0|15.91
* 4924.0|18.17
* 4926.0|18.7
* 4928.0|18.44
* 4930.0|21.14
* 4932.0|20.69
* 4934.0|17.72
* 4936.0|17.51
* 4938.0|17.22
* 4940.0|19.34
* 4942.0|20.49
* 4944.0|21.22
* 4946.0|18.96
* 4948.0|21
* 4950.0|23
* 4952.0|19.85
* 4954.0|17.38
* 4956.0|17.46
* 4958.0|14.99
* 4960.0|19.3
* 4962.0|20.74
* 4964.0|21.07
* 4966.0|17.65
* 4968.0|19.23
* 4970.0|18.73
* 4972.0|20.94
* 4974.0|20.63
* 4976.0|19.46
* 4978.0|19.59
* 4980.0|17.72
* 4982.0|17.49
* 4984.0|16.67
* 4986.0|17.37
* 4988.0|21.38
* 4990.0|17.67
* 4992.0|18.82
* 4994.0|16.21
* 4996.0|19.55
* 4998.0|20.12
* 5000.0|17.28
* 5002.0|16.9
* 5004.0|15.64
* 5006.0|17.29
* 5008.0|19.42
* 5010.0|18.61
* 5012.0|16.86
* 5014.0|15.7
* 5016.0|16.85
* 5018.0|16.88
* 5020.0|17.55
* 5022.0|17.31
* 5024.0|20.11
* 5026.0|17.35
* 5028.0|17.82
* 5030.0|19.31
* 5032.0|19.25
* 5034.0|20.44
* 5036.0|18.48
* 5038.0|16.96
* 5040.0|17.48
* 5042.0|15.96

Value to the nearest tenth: 1.6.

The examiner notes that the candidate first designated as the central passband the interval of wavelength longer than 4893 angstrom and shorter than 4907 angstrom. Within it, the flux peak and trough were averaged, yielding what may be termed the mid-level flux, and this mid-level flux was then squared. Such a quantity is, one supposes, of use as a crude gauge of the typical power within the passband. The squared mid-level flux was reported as 379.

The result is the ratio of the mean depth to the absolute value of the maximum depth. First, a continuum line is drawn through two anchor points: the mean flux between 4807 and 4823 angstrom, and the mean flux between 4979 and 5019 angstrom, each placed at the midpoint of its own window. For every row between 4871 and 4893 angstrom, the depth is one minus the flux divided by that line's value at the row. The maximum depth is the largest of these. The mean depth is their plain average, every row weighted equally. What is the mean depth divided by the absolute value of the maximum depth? 0.4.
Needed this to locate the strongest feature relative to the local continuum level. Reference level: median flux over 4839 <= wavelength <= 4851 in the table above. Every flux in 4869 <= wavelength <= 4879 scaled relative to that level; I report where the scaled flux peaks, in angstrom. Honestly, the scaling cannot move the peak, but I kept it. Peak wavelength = 4874.0 angstrom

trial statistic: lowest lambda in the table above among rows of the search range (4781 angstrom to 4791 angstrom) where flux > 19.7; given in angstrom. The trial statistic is 4782.0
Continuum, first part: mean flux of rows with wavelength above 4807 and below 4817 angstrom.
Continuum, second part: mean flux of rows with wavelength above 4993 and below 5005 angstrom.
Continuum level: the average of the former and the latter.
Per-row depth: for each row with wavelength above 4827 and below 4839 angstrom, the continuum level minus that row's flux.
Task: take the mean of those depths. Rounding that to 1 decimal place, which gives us -0.1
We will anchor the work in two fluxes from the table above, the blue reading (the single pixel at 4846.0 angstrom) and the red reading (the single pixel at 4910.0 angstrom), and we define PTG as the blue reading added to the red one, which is 36.6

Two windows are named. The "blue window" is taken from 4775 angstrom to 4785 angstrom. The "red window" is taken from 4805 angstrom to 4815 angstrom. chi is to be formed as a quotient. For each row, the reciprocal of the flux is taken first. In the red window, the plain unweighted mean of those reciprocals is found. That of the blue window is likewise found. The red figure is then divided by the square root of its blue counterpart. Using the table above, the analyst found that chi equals 0.225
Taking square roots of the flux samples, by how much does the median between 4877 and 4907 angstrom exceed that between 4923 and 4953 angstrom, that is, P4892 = -0.066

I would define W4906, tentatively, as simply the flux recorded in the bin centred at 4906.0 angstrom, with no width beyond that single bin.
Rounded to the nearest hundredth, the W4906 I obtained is 21.16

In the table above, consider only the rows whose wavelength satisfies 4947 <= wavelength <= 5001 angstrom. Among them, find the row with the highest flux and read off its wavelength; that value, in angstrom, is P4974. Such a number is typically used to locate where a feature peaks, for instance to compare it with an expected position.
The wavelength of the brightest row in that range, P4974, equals 4950.0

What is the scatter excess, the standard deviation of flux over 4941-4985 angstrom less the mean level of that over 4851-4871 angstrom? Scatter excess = -15.7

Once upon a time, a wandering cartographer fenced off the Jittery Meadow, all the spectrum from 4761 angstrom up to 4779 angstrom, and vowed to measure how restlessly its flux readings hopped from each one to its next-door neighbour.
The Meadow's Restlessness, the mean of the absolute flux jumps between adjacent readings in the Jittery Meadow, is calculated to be 1.5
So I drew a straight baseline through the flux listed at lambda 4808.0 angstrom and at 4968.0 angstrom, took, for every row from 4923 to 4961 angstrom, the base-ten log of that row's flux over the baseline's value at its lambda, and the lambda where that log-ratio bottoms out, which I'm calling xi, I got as 4958.0 angstrom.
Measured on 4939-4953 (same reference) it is 4946.0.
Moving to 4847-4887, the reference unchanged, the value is 4862.0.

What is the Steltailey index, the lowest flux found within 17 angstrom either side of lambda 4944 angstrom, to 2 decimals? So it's 14.99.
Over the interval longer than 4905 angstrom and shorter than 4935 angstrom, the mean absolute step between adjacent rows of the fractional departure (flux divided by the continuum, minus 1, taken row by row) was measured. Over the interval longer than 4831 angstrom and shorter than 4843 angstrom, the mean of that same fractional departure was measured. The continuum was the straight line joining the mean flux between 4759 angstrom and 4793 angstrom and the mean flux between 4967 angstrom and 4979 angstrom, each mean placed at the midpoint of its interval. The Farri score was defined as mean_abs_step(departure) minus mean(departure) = 0.13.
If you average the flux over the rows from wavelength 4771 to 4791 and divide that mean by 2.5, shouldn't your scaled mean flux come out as 8.01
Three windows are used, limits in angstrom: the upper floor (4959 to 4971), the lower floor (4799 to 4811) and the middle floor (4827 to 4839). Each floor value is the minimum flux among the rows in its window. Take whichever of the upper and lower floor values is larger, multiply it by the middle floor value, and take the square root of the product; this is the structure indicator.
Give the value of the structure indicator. 17.63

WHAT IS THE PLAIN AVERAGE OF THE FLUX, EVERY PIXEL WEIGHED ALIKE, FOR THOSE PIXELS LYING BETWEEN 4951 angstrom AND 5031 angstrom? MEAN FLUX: 18.3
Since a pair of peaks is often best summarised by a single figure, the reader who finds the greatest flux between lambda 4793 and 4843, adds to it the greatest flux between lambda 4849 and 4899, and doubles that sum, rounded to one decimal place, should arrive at 88.6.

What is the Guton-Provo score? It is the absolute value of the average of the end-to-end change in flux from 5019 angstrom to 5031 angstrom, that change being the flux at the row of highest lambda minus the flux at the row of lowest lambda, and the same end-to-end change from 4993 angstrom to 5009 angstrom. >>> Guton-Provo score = 2.5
